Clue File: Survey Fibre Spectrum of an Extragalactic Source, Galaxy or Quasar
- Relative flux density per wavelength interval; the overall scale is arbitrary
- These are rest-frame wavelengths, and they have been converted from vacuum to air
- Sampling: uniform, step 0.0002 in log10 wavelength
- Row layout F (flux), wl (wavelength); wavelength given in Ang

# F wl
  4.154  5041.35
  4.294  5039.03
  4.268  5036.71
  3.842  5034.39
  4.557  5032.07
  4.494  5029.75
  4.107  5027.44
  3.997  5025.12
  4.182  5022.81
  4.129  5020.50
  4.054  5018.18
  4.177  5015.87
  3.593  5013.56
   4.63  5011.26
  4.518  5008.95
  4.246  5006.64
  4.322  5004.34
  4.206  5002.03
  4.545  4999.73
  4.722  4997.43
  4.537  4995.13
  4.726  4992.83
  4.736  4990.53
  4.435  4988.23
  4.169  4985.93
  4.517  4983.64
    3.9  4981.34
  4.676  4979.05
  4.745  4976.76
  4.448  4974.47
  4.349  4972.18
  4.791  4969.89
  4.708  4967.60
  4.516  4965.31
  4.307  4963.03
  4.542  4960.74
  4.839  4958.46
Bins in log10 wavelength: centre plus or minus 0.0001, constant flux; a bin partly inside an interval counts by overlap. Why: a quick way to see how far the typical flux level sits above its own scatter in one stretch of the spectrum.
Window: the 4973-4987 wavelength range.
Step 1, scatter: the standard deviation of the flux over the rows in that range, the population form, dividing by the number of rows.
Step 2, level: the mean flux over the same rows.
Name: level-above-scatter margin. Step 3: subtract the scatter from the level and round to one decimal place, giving 4.1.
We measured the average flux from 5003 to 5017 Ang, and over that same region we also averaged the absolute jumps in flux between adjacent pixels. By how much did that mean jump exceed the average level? -3.83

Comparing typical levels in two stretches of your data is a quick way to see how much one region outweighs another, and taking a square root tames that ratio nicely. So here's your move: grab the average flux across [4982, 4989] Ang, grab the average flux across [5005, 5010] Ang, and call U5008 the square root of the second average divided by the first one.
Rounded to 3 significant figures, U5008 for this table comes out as 1.00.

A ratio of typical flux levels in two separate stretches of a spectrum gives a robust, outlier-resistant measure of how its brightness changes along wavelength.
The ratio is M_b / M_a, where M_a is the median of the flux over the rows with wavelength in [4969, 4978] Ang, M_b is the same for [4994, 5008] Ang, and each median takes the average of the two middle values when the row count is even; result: 0.96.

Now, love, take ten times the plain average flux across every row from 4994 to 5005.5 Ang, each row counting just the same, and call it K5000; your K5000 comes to 44.7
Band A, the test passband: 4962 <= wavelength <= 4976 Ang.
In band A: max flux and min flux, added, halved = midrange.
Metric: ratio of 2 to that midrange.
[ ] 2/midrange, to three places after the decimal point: 0.440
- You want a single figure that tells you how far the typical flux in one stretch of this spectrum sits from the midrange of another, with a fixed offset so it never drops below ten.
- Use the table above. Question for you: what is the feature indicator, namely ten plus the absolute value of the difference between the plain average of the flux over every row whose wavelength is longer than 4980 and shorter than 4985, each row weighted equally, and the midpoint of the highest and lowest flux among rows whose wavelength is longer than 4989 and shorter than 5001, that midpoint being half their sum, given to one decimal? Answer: 10.4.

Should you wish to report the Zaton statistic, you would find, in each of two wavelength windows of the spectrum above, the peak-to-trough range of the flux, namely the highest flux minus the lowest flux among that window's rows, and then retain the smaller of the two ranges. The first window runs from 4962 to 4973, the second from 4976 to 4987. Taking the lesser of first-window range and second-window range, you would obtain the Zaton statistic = 0.48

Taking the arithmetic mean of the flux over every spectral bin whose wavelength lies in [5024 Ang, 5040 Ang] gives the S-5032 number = 4.22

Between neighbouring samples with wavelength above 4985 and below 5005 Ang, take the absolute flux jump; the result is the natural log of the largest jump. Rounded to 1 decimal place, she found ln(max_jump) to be -1.1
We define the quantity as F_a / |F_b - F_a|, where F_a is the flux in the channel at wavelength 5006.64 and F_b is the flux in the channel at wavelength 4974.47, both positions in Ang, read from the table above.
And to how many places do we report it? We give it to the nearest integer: 21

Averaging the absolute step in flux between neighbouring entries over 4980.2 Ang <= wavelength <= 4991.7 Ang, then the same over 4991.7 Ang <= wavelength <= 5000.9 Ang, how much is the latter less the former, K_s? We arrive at -0.20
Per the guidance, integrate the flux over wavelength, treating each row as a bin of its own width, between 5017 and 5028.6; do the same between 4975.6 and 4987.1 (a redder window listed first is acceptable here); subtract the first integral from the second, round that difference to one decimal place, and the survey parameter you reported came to 3.1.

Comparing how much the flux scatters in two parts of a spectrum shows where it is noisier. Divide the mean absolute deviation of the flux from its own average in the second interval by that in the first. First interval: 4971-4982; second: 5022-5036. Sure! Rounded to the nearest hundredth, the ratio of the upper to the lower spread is 0.92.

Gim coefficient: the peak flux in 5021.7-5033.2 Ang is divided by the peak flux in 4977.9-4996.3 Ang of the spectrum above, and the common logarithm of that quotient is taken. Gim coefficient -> -0.017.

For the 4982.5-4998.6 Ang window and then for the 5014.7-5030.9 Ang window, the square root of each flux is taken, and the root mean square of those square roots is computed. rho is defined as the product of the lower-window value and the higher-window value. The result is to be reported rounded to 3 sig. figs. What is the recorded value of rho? 4.35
